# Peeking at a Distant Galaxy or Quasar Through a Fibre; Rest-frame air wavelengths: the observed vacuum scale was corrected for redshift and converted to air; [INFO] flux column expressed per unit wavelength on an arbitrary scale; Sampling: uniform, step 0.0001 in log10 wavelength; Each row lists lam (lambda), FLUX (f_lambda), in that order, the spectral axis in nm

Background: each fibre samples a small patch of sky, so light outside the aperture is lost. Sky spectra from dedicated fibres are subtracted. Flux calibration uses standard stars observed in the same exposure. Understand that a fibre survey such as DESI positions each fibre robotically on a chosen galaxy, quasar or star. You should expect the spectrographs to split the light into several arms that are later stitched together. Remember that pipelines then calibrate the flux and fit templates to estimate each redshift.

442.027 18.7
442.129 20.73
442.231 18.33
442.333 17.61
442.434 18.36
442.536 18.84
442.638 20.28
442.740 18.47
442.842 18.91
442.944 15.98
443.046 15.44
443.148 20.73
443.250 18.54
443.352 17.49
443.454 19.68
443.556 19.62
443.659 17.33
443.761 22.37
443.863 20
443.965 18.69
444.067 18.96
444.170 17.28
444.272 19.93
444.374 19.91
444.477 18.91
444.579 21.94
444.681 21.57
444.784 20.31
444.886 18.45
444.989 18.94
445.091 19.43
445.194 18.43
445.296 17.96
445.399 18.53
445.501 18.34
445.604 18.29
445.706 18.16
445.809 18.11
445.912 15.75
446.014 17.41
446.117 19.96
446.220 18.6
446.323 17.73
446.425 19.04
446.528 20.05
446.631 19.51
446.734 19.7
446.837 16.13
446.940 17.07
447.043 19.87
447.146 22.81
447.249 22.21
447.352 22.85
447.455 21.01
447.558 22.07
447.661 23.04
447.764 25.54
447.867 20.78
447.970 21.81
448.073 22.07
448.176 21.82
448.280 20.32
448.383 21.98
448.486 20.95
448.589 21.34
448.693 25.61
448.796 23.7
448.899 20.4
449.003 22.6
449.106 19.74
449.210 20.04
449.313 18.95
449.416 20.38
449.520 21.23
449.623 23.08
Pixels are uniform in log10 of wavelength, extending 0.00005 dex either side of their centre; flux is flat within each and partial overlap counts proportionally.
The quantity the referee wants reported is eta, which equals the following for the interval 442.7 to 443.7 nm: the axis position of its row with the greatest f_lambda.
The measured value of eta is 443.148 nm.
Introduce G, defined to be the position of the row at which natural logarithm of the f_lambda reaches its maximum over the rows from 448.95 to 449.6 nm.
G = 449.003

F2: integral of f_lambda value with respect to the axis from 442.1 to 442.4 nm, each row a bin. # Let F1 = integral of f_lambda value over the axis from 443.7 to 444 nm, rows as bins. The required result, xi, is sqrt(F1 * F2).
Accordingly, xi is 5.87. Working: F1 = 6.11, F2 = 5.6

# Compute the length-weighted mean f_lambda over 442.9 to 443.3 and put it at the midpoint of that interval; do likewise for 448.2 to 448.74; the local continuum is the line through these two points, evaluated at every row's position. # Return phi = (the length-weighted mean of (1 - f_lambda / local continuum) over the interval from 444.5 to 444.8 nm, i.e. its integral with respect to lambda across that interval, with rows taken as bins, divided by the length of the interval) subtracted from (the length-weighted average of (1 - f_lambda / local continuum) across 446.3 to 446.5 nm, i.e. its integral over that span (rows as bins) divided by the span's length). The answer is 0.20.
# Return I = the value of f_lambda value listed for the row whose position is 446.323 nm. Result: 17.73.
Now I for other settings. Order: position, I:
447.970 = 21.81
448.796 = 23.7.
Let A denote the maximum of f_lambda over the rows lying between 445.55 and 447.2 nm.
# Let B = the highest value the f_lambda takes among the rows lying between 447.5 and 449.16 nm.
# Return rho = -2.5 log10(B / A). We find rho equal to -0.13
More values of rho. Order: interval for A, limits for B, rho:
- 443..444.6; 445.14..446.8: 0.12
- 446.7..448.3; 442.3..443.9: 0.14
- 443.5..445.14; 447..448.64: -0.14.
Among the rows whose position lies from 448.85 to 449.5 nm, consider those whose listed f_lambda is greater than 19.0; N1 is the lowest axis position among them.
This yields 448.899 nm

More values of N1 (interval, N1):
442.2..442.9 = 442.638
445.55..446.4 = 446.117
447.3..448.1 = 447.352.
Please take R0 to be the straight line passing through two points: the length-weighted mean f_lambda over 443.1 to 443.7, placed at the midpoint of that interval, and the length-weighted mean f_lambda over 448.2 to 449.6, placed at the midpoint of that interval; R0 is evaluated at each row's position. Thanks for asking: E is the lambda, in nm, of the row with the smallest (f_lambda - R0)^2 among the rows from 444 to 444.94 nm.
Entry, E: 444.067 nm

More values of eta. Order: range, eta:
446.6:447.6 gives 447.352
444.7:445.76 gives 444.784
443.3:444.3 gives 443.761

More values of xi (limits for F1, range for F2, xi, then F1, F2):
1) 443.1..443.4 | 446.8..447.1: 5.51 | 5.68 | 5.4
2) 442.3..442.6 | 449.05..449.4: 6.18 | 5.53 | 6.9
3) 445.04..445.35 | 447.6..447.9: 6.34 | 5.76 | 7.0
